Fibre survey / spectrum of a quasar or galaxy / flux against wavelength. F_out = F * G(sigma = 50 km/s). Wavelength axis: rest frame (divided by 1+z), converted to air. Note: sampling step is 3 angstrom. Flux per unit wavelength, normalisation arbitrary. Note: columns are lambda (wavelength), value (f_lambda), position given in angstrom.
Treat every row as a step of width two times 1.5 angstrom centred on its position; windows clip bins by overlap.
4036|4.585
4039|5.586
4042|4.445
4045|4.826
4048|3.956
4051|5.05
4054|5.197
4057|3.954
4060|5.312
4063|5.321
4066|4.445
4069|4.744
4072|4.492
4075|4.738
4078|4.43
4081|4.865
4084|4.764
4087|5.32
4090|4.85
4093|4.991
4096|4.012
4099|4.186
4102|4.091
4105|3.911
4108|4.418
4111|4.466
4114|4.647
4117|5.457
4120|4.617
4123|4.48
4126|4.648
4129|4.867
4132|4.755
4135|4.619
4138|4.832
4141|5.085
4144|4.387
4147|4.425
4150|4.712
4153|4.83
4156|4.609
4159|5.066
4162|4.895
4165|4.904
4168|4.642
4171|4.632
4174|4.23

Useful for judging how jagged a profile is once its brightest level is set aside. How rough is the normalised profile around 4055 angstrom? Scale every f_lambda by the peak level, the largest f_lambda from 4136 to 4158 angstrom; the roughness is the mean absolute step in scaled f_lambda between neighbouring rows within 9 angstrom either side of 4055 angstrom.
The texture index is 0.15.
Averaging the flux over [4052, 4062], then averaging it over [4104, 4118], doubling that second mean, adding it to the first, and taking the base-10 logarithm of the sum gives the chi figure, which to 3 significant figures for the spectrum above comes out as 1.15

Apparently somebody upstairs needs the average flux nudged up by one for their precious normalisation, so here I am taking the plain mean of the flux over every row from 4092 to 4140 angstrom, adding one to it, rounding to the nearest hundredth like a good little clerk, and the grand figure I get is 5.56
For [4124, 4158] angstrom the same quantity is 5.71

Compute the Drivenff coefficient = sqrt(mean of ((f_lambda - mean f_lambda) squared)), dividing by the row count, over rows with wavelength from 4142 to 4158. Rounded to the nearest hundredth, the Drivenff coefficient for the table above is 0.17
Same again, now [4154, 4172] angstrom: 0.17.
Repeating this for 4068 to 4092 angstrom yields 0.25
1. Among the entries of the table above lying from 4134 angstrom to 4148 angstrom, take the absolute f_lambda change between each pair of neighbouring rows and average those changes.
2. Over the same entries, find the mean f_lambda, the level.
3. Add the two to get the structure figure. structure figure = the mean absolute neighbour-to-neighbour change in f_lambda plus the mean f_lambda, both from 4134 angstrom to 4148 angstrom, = 5.0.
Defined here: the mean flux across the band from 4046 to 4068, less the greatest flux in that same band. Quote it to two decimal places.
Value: -0.57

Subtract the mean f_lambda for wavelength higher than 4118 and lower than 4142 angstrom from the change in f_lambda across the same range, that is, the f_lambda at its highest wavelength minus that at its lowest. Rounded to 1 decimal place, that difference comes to -4.3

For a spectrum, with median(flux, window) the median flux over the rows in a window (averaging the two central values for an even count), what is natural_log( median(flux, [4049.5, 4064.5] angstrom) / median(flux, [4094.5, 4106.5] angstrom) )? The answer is 0.25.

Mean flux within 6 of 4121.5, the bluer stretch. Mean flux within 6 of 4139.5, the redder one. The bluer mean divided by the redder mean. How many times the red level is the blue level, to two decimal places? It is 1.01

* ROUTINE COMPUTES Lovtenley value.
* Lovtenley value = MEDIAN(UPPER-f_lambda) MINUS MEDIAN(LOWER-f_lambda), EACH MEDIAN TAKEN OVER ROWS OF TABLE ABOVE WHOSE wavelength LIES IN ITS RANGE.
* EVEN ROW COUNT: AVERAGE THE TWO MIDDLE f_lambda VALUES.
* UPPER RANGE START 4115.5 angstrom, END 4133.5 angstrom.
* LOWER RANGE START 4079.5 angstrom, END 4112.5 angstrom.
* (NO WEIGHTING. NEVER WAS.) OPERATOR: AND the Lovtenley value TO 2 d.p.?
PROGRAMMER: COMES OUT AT 0.24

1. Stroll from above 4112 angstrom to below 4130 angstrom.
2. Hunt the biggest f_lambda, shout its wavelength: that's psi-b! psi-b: 4117 angstrom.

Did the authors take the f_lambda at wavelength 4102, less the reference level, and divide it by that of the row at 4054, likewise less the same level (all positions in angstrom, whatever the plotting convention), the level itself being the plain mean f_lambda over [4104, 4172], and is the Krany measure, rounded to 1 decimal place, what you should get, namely -1.2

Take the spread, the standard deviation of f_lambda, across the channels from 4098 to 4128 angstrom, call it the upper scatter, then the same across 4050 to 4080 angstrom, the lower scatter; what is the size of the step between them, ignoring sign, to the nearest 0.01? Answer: 0.03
